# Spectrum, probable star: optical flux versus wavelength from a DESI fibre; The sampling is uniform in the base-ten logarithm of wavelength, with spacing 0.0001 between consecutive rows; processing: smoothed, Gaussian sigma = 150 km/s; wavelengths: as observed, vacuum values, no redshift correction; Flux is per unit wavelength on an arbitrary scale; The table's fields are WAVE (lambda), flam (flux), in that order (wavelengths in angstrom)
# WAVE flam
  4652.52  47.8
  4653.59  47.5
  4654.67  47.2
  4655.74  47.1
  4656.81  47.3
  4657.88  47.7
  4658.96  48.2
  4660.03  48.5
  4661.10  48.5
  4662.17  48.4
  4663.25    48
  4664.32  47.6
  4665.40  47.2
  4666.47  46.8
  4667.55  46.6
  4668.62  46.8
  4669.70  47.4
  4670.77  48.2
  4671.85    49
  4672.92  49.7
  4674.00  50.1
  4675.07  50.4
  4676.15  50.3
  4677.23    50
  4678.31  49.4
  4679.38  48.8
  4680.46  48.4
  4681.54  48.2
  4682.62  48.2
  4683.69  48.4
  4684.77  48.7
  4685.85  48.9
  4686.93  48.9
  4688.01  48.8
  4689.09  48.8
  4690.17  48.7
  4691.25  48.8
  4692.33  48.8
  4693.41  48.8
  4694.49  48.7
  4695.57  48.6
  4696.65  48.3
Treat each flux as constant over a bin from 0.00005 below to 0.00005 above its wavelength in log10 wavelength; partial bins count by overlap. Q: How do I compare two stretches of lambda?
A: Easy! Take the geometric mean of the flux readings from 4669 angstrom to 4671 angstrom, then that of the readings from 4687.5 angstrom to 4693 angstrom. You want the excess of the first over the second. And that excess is -0.98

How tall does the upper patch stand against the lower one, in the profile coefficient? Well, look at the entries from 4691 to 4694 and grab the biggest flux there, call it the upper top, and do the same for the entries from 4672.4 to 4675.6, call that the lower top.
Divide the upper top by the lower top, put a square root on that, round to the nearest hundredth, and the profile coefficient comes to 0.98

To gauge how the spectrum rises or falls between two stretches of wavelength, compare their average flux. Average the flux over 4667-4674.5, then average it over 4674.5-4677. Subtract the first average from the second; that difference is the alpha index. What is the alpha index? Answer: 2.1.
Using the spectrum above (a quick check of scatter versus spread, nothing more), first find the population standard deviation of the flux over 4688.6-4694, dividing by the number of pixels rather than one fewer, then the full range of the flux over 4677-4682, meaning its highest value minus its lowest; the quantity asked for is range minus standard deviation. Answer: 1.8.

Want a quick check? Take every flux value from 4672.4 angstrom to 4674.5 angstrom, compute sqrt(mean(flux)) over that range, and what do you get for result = 7.06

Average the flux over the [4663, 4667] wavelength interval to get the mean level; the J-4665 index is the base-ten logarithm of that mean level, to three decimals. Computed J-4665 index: 1.676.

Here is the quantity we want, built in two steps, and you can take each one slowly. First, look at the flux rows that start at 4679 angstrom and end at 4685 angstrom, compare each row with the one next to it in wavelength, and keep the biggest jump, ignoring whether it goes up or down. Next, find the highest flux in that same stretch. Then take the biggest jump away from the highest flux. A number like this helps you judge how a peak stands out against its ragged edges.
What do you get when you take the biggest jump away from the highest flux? 48.4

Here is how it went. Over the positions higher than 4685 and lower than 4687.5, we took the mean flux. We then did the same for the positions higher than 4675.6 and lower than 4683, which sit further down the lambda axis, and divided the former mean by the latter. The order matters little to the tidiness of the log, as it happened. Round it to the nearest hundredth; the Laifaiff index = 1.00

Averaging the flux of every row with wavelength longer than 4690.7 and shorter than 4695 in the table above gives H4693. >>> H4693 48.8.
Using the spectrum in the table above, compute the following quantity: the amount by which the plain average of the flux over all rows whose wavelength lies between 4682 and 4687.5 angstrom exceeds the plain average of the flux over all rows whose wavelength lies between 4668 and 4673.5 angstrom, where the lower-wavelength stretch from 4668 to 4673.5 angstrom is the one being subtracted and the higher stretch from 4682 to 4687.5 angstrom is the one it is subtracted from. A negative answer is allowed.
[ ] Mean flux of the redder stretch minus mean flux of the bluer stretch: 0.40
